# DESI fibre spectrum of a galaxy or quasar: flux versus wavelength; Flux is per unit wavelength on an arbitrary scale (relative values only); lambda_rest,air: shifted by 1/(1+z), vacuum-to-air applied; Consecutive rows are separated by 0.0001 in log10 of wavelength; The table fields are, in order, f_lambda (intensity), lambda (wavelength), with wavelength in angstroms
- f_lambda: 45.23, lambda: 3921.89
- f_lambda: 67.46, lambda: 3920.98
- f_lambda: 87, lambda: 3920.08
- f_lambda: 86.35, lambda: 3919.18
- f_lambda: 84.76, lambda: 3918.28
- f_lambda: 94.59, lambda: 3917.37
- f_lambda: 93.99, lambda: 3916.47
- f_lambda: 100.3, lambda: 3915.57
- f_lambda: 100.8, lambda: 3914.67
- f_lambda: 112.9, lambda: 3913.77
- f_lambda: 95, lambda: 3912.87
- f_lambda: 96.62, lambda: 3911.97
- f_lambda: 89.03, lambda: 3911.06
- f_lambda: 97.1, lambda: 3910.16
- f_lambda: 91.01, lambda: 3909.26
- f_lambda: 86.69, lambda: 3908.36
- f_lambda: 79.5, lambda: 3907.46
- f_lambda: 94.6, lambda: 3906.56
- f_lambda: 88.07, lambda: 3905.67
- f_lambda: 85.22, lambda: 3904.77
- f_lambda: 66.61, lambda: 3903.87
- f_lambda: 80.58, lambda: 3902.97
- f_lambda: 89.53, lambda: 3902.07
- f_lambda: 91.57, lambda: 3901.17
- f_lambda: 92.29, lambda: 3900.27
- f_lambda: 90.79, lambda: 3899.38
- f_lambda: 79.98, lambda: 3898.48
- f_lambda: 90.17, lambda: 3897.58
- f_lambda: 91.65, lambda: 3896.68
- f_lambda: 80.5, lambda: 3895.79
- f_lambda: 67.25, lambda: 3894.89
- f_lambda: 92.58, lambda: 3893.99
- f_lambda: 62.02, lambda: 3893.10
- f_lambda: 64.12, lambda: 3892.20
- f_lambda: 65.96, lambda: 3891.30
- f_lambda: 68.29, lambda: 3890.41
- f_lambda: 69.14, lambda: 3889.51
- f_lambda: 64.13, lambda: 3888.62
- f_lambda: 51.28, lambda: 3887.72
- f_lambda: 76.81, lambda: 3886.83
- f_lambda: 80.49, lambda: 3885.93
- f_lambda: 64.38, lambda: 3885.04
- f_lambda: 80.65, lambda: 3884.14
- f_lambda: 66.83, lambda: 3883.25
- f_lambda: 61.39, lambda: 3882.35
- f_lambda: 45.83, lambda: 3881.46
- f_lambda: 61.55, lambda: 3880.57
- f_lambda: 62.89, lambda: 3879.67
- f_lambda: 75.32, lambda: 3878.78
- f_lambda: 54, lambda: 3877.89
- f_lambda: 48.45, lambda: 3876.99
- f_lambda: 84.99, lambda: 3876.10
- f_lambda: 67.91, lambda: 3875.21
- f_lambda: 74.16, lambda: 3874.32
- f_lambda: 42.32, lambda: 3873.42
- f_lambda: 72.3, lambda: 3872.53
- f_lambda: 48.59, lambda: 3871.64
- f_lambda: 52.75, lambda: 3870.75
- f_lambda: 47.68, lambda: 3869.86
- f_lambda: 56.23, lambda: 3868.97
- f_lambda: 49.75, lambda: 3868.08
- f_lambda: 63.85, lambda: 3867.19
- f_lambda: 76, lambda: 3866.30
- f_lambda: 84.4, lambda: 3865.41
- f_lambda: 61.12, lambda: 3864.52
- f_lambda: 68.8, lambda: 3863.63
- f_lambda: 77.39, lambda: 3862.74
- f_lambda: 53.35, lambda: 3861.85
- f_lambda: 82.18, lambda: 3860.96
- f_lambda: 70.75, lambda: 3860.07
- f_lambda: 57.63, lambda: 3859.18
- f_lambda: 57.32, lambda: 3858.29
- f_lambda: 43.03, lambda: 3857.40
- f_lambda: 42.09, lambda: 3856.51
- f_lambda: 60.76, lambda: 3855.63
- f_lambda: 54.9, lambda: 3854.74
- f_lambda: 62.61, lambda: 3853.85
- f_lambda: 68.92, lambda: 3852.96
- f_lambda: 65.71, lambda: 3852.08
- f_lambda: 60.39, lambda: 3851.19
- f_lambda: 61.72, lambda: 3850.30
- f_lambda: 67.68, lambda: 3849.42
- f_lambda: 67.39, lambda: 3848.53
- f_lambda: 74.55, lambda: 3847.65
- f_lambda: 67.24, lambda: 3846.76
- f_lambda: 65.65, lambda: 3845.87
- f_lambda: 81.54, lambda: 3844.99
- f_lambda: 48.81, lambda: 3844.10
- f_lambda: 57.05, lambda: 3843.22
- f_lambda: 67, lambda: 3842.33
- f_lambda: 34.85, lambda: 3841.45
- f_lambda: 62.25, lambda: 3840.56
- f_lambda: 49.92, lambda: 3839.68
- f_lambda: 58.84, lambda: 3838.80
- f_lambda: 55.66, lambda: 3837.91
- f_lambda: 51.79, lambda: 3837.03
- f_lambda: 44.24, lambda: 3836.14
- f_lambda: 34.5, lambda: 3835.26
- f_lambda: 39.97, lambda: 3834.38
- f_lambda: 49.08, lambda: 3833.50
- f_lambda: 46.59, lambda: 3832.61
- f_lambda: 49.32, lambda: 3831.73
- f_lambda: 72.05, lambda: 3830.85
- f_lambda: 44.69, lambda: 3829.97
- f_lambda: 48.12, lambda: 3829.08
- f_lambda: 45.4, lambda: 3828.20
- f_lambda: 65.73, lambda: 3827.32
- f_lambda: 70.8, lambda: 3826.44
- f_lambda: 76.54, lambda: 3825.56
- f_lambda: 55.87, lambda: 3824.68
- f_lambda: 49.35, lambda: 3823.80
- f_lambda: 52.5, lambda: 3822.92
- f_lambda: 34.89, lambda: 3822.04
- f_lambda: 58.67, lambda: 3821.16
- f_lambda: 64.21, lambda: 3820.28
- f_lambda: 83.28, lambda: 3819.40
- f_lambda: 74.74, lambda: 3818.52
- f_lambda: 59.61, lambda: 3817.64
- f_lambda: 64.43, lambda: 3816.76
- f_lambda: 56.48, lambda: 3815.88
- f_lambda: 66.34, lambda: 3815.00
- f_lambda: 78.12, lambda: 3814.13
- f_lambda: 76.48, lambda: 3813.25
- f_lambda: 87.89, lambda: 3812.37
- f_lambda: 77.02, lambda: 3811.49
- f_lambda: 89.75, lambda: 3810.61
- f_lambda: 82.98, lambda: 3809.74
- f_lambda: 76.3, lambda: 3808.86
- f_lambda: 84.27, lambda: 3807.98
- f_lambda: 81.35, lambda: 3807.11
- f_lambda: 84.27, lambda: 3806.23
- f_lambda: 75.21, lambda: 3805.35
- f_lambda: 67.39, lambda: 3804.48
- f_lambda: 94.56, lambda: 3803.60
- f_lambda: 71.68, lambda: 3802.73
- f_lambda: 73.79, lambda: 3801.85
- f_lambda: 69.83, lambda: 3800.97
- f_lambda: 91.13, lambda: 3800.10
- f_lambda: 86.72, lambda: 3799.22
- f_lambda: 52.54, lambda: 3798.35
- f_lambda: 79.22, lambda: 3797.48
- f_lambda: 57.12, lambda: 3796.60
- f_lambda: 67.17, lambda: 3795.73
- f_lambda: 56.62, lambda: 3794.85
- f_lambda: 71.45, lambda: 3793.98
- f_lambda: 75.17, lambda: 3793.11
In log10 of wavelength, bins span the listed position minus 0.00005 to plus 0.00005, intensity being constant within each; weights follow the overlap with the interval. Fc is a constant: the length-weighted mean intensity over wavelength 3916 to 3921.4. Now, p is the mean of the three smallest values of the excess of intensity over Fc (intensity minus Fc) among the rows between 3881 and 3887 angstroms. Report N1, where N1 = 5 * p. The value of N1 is -144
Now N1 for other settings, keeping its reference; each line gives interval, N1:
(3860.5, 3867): -124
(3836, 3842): -215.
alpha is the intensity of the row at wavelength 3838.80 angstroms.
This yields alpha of 58.84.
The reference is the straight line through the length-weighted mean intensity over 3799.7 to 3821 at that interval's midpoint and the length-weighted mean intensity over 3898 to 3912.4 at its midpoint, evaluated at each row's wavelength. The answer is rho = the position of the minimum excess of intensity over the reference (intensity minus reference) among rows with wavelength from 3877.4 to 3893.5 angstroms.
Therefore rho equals 3881.46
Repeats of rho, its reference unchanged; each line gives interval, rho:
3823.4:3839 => 3835.26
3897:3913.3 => 3903.87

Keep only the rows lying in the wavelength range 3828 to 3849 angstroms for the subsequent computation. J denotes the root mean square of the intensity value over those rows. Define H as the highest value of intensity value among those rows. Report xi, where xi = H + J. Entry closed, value 138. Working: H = 81.54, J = 56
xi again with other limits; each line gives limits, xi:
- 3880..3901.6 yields 167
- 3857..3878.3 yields 149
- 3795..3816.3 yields 171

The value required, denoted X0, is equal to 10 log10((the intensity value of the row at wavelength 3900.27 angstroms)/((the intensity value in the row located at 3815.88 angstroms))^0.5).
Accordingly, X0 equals 10.9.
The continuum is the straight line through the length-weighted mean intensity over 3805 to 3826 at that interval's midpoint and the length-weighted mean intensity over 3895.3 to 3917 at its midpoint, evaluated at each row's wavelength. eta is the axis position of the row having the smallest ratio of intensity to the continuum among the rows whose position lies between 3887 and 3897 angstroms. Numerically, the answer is 3887.72 angstroms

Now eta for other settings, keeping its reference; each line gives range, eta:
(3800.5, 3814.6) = 3804.48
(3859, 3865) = 3861.85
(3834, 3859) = 3841.45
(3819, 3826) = 3822.04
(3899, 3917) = 3903.87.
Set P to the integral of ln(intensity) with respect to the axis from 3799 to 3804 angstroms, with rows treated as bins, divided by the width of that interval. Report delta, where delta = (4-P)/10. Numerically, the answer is -0.038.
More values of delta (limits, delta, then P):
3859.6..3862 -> -0.024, 4.24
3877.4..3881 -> -0.013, 4.13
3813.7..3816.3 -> -0.021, 4.21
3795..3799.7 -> -0.020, 4.20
